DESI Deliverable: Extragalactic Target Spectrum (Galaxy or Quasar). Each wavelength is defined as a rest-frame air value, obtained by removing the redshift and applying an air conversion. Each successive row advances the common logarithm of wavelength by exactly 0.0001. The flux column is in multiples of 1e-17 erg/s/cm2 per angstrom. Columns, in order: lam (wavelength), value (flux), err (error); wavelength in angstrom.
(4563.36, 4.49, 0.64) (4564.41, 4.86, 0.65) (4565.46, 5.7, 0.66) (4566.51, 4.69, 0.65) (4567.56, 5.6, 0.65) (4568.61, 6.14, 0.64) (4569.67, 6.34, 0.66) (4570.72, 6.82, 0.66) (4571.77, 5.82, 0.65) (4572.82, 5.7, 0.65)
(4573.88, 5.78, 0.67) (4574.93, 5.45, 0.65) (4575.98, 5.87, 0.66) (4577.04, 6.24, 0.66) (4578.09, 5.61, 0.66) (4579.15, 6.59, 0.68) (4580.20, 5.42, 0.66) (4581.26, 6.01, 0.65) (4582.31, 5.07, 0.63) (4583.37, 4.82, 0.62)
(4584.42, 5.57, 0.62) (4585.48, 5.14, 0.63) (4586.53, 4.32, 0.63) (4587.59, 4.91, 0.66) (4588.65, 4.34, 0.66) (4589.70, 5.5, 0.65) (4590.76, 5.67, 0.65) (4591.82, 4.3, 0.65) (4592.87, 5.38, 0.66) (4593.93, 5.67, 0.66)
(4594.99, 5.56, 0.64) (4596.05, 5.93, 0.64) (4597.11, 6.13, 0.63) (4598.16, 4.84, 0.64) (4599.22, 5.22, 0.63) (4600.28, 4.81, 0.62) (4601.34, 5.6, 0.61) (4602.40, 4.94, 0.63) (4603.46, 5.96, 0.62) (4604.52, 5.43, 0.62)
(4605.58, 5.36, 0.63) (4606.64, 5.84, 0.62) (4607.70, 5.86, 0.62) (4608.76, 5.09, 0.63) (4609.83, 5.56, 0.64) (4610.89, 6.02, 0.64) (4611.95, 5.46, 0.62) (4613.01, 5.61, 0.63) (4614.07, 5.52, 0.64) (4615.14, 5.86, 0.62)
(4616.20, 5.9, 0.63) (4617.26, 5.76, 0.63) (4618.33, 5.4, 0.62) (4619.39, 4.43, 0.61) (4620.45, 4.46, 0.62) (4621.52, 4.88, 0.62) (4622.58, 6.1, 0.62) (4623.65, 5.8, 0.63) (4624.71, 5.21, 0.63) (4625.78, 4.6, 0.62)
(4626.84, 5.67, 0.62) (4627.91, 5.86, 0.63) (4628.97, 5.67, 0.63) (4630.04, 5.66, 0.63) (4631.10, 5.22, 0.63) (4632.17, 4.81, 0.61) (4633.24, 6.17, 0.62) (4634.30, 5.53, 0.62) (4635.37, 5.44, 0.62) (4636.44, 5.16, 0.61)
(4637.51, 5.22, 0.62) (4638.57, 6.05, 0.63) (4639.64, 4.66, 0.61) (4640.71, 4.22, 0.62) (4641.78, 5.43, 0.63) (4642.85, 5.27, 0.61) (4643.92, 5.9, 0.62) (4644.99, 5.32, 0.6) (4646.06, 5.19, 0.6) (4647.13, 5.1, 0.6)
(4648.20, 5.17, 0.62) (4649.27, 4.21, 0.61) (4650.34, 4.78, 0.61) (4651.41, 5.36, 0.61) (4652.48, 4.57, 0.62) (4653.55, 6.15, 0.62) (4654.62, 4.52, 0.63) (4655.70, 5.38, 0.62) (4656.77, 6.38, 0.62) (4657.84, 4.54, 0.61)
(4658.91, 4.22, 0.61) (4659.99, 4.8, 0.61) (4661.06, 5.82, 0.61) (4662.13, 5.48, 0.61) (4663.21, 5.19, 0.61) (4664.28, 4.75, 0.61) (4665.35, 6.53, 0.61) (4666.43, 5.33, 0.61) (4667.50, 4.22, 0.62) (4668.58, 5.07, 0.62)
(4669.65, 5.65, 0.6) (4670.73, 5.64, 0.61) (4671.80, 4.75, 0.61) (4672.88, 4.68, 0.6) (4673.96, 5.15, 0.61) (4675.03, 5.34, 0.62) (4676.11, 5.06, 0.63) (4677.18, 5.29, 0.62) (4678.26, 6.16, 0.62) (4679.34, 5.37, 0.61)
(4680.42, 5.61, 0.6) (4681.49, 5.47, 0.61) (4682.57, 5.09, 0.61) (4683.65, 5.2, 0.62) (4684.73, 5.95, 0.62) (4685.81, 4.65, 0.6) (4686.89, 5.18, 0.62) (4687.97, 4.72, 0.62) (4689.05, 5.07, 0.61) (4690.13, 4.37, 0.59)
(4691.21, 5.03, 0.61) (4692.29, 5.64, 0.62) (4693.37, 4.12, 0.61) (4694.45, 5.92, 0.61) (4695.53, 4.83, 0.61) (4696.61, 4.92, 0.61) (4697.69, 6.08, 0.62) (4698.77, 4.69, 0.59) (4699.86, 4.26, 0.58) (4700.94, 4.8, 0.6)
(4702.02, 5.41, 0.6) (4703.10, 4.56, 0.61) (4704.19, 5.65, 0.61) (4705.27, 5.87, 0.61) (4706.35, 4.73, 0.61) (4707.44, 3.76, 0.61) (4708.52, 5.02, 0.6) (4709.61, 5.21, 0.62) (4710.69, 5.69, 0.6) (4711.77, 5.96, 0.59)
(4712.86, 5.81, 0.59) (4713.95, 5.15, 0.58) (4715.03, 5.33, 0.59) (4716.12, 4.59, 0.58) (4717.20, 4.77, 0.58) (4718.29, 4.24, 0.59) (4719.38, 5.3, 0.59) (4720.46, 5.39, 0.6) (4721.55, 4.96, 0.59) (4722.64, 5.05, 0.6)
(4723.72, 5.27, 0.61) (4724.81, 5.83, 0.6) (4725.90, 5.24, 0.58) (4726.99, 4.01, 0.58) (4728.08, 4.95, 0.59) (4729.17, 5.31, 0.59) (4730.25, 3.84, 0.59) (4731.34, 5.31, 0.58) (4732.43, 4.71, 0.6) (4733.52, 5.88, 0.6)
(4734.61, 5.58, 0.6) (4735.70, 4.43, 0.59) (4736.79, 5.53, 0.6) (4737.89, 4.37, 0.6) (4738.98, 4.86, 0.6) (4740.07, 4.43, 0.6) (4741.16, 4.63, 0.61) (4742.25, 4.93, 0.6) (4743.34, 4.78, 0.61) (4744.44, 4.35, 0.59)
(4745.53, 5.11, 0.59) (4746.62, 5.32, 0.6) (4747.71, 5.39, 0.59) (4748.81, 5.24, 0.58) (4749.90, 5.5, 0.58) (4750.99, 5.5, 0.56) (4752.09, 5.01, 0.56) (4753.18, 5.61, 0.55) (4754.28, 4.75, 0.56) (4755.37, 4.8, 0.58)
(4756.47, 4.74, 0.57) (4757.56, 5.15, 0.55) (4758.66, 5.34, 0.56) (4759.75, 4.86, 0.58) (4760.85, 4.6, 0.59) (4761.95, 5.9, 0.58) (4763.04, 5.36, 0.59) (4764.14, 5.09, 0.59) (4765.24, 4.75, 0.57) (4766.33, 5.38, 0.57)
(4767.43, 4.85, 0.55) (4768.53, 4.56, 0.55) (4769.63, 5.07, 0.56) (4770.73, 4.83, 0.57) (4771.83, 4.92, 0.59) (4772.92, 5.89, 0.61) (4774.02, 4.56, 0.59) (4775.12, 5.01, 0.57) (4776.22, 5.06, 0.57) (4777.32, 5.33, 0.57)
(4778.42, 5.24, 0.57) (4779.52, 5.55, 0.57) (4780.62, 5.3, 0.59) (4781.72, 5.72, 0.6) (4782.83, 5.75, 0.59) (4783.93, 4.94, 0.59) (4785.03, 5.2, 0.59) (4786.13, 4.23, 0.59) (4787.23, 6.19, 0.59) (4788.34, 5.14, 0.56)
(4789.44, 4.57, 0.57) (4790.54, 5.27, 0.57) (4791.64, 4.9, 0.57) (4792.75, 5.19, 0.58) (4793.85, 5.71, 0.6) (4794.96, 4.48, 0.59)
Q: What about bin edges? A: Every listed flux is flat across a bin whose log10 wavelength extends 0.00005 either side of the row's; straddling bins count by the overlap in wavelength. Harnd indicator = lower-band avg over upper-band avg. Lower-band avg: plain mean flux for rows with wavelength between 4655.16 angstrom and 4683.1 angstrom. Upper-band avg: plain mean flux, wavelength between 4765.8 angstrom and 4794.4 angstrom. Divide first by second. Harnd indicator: 1.02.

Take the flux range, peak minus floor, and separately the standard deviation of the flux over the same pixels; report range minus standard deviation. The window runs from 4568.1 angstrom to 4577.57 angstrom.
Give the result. 1.0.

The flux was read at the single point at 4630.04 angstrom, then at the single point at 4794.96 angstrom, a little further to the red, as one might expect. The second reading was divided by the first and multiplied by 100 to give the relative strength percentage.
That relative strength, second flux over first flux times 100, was 79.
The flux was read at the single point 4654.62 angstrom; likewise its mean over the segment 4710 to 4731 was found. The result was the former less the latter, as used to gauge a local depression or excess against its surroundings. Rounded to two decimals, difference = -0.57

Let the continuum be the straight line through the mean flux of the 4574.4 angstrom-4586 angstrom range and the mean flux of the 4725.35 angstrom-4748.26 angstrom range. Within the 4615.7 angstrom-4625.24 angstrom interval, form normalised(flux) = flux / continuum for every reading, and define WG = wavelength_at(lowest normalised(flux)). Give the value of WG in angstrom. 4619.39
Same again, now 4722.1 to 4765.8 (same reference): 4730.25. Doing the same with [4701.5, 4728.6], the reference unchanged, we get 4707.44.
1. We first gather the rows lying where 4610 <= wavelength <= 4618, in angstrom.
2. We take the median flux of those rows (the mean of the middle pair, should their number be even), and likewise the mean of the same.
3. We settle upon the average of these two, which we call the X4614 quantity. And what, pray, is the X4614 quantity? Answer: 5.7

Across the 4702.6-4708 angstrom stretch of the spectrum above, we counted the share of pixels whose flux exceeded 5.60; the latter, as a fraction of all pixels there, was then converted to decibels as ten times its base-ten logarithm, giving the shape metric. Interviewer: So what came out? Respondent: -4.0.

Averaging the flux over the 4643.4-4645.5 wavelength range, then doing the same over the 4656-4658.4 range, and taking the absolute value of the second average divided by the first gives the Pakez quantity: 0.97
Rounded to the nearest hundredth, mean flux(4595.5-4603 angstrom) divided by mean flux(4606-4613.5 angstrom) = 0.95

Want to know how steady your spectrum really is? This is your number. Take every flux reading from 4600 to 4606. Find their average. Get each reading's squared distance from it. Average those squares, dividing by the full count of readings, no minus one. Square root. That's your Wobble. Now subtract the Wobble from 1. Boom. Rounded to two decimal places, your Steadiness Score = 0.61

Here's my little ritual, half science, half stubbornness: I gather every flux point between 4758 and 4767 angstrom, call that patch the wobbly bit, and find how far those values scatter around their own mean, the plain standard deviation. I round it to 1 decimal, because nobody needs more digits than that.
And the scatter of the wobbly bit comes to 0.4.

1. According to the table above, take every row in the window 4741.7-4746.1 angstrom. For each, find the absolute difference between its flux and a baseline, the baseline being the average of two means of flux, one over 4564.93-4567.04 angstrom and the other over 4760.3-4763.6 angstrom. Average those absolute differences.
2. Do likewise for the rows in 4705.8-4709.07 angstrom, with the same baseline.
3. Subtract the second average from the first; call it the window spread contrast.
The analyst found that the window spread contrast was -0.29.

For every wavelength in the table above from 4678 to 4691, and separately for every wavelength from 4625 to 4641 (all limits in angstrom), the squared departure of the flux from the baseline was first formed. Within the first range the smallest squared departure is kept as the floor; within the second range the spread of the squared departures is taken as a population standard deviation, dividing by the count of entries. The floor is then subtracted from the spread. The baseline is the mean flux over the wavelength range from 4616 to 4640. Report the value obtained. 0.35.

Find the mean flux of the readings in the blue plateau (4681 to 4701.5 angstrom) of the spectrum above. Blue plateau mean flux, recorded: 5.05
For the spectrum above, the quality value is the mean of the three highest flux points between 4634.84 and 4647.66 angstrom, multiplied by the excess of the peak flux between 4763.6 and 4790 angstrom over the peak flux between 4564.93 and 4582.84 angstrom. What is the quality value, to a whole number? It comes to -4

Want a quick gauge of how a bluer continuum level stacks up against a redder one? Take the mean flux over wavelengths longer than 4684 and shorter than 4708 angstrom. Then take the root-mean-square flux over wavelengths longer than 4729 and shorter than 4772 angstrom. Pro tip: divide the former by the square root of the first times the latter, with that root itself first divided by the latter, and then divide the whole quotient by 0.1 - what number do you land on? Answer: 50.2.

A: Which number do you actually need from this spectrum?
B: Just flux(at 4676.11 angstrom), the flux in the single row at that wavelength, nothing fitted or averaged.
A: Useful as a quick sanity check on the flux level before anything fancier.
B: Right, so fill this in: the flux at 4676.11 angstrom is 5.06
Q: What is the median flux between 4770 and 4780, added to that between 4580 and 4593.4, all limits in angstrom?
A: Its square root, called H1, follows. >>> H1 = 3.19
